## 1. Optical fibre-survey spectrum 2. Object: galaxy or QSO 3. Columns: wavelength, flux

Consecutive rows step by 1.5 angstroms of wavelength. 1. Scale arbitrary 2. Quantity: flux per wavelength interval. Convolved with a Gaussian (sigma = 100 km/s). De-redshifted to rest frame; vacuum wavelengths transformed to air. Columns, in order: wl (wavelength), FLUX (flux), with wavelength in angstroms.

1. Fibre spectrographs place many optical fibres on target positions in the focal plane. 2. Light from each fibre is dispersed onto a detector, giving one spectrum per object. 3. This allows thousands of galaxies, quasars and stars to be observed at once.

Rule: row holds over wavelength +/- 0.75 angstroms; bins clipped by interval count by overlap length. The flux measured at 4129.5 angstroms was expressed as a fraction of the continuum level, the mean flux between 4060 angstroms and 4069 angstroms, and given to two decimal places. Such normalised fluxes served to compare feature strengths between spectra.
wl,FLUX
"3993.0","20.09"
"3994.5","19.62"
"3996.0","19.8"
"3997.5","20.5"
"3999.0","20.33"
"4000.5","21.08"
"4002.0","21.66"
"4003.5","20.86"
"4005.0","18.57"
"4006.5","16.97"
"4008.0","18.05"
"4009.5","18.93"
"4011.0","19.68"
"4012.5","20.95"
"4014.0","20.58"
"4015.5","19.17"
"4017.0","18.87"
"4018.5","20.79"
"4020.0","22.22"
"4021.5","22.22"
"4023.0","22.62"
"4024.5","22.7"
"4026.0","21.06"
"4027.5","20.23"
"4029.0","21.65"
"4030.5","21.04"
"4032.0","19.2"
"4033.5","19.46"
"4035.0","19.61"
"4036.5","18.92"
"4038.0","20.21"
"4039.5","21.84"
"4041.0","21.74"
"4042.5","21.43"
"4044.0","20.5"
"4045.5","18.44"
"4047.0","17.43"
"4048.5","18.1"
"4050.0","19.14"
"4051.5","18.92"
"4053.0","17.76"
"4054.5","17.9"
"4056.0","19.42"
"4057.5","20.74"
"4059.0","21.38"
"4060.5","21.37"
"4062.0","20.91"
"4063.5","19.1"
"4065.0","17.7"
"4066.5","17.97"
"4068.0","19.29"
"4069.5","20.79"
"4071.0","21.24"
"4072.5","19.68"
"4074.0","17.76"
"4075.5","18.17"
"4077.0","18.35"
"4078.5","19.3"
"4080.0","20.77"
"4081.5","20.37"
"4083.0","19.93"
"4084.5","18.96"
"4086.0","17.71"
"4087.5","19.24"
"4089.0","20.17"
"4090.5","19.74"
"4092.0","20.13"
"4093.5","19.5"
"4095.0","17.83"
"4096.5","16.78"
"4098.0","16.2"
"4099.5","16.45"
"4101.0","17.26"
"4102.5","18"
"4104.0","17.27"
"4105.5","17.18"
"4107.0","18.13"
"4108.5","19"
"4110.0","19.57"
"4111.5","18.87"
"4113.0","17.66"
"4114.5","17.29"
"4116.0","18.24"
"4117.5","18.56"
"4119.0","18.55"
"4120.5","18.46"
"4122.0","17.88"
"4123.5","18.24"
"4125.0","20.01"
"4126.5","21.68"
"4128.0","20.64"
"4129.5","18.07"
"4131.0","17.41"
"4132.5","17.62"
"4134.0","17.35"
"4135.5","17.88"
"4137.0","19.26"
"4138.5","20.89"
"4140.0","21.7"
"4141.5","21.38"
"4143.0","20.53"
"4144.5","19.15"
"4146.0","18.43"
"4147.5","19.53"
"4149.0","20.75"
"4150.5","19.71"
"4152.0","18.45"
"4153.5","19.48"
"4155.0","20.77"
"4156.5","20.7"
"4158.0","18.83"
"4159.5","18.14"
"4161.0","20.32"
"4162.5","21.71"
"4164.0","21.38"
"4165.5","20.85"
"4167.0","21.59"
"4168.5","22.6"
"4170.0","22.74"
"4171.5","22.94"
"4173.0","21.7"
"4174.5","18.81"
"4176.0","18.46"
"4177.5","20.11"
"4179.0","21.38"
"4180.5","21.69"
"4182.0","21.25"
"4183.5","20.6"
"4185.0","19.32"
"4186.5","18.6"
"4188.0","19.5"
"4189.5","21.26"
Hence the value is 0.93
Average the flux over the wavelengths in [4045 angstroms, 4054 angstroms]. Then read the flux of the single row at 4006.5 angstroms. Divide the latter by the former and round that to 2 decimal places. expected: 0.93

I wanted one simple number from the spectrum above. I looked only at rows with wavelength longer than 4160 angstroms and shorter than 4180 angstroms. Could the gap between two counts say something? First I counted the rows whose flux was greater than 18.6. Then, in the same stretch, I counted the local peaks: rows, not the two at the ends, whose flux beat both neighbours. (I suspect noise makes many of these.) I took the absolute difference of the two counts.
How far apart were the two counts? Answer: 10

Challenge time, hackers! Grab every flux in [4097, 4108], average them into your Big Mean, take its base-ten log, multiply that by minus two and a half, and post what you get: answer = -3.09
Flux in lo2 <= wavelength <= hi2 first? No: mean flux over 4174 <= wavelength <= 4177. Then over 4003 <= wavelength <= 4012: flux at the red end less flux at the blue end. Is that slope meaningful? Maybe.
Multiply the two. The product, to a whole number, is -22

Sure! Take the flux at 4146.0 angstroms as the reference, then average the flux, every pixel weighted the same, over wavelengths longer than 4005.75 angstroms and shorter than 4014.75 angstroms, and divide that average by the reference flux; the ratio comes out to 1.04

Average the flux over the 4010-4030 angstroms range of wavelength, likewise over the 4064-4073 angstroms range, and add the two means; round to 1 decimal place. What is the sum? 40.4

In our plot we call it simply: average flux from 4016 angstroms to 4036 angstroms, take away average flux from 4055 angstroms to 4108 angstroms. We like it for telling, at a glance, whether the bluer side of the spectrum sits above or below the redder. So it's 2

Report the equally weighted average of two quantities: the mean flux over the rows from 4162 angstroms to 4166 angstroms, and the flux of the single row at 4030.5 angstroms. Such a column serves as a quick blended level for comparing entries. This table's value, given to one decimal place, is 21.2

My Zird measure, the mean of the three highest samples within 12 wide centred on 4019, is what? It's 22.5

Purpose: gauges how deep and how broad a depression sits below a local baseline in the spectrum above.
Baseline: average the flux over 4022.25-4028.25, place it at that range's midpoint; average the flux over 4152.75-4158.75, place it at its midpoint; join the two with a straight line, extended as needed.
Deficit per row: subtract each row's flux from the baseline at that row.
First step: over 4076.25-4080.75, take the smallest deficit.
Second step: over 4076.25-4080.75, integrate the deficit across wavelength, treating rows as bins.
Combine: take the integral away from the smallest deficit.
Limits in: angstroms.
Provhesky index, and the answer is -7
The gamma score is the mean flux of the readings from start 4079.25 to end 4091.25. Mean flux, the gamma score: 19.6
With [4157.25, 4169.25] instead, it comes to 20.7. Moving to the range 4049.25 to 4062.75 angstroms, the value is 19.7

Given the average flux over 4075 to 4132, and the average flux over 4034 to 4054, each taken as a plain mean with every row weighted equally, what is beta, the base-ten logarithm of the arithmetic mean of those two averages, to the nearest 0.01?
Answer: 1.28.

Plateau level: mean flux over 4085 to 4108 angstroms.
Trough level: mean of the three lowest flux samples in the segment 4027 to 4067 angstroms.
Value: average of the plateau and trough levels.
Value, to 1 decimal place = 17.9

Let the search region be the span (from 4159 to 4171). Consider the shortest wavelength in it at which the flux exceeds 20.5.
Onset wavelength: 4162.5 angstroms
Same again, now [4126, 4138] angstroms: 4126.5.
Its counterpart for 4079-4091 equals 4080.0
